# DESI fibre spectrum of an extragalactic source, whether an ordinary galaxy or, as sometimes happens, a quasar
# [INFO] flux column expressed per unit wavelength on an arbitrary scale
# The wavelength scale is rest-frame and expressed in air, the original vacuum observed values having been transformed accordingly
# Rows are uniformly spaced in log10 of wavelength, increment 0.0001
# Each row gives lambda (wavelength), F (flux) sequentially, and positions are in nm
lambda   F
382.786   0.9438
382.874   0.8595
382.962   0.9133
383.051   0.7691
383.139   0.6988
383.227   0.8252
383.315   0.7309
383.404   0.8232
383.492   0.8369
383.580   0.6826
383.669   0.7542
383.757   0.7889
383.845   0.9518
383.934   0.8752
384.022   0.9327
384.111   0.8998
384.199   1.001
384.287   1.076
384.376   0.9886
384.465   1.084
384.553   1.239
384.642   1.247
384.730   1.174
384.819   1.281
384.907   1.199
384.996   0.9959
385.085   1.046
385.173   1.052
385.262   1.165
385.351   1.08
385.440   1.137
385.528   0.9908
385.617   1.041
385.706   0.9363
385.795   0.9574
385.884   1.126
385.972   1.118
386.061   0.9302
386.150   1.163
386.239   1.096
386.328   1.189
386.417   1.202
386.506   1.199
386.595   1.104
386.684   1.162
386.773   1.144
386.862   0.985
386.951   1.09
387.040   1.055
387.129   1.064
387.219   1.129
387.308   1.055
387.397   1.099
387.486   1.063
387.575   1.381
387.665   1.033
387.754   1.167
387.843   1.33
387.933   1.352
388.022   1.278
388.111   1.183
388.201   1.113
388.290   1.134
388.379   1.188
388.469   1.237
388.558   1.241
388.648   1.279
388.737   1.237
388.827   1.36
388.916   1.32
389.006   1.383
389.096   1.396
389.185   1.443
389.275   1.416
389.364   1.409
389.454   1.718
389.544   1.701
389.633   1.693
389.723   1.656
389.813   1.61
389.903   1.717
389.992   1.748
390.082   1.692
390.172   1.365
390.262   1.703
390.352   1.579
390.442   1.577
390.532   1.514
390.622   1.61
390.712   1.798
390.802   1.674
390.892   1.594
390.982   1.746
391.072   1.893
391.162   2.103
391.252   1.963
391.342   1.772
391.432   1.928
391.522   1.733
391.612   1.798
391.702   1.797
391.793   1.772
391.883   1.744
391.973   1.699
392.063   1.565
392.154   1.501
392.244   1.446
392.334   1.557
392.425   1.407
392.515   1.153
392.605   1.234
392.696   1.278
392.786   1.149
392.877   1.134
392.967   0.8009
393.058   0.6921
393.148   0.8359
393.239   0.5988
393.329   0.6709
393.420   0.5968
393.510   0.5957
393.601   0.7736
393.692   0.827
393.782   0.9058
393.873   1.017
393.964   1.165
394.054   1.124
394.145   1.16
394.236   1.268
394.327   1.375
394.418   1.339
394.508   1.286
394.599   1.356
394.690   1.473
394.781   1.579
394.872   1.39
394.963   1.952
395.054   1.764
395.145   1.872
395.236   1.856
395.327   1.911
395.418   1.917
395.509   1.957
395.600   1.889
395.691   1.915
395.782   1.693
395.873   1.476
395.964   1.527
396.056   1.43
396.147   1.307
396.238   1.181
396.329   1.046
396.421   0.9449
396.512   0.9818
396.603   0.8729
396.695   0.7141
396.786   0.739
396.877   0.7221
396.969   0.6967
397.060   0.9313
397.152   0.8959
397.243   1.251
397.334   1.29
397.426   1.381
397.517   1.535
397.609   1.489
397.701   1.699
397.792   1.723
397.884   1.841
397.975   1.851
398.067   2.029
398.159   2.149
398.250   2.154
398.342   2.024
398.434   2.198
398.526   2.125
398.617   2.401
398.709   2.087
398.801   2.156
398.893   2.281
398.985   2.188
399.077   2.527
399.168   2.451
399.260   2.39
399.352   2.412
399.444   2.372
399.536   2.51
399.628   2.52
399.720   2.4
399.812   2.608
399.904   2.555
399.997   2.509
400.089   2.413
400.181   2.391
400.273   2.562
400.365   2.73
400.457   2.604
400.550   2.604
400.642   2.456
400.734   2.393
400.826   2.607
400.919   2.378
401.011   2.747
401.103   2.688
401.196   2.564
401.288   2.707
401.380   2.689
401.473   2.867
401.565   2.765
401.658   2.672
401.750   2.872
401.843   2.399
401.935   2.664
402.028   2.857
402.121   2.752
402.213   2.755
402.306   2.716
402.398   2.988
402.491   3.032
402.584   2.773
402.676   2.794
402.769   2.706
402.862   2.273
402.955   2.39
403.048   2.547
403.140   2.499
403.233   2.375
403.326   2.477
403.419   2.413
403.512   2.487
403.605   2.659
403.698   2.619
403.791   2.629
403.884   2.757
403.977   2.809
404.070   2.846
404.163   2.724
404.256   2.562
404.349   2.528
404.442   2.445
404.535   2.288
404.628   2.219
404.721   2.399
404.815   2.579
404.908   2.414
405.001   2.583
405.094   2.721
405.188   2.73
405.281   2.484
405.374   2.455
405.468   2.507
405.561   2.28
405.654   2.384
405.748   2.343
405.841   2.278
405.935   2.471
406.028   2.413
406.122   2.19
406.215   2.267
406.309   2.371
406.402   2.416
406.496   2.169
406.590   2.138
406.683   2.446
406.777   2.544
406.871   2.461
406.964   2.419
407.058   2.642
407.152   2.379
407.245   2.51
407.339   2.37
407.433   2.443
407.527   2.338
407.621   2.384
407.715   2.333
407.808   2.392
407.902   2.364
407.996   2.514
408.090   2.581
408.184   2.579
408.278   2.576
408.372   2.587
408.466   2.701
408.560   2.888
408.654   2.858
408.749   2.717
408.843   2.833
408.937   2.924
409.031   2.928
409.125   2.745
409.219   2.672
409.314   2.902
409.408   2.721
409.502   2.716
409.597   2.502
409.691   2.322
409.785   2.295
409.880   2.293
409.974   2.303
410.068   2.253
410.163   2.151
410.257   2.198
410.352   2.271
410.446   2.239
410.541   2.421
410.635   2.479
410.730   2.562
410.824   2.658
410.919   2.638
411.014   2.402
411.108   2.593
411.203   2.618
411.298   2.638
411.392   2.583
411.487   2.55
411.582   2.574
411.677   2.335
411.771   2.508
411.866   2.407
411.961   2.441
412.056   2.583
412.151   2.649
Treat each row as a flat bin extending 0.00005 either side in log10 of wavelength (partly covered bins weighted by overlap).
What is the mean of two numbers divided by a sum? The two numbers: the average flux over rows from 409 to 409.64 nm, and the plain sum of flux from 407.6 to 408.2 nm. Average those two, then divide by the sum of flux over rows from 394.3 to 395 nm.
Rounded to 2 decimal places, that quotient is 0.85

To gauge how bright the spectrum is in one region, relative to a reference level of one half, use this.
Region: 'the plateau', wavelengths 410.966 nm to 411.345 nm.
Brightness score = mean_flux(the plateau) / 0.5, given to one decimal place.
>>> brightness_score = 5.1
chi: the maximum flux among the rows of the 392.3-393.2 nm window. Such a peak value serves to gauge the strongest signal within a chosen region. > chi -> 1.557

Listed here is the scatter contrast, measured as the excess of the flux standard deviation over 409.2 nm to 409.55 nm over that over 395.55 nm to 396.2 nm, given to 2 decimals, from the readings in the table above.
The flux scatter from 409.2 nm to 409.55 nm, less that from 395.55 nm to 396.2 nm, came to -0.13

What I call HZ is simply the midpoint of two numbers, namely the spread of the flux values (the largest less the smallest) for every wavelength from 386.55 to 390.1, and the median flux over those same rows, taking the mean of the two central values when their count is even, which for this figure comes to 1.0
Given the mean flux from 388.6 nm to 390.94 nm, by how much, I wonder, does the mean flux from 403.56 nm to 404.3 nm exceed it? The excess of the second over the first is 1.2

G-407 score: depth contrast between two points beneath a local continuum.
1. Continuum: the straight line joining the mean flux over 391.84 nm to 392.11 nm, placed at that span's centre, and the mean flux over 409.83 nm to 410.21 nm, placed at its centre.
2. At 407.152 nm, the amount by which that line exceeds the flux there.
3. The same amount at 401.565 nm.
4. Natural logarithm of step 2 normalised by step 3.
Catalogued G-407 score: -1.3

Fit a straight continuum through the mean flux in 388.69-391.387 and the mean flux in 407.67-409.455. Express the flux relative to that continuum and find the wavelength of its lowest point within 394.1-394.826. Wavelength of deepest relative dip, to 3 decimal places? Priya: 394.145 nm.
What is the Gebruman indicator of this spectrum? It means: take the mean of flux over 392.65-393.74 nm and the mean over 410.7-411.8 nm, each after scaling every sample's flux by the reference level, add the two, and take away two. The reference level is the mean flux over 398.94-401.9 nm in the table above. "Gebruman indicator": -0.67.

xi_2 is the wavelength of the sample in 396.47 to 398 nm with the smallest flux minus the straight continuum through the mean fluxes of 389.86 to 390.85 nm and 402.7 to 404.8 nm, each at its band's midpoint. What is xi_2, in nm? 396.969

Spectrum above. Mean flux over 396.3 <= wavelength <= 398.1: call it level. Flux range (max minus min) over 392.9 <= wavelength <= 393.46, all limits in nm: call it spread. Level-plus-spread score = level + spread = 1.47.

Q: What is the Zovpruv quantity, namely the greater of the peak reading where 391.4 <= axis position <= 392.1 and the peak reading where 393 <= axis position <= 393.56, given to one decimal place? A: 1.9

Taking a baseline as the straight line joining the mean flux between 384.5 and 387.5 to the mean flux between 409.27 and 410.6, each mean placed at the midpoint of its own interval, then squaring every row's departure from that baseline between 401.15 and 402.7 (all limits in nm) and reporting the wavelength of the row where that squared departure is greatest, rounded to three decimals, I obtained 402.491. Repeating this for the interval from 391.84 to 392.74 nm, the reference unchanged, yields 391.883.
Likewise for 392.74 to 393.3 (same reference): 393.239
